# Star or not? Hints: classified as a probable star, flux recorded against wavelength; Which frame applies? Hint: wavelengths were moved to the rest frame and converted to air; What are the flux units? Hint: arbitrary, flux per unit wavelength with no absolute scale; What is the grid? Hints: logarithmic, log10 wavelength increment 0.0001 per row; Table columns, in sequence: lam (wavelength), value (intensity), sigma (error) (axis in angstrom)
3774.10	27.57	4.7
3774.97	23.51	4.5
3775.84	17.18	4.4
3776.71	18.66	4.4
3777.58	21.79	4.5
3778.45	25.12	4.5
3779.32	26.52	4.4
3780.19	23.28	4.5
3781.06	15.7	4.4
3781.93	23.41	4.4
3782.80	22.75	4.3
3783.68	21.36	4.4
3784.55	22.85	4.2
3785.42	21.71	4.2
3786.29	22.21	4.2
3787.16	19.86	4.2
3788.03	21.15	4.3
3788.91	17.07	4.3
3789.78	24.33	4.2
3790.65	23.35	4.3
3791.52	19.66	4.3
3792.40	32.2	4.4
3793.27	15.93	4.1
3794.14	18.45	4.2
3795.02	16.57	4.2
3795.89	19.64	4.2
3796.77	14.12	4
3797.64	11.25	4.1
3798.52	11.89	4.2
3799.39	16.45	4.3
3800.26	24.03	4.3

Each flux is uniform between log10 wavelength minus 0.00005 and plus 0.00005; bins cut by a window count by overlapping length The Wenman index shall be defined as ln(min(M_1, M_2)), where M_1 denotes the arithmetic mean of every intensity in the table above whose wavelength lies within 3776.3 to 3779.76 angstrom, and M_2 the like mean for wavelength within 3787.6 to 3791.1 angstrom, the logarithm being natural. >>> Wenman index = 3.07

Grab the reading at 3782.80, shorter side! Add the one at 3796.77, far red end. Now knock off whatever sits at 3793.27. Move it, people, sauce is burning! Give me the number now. 21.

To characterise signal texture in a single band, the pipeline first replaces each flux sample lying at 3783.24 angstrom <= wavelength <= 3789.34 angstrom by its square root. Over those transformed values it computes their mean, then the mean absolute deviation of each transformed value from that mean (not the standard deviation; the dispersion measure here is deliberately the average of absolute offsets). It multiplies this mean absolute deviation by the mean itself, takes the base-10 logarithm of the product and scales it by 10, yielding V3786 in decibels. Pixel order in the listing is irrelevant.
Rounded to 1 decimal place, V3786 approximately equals -1.5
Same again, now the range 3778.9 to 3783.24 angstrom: 1.5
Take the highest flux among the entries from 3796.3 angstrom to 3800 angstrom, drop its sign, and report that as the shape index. 16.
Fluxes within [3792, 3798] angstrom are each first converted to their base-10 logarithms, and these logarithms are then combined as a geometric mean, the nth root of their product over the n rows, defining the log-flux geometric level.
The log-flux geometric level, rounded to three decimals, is 1.235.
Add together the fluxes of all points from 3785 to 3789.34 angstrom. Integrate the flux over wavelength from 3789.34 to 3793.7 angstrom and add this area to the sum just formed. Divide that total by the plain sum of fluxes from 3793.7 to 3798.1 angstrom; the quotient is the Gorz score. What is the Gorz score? 2.53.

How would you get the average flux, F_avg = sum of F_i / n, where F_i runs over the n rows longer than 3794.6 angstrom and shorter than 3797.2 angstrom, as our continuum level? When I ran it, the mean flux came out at 16.8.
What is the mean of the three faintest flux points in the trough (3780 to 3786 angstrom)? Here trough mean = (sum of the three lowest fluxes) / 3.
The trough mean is 19.6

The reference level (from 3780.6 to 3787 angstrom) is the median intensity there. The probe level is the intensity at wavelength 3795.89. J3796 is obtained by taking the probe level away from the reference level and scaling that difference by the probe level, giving 0.13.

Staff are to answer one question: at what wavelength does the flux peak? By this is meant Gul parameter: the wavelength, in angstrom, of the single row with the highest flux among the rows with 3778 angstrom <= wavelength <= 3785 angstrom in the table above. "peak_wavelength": 3779.32 angstrom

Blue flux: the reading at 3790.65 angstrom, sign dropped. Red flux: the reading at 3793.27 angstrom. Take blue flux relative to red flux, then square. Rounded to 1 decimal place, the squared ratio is 2.1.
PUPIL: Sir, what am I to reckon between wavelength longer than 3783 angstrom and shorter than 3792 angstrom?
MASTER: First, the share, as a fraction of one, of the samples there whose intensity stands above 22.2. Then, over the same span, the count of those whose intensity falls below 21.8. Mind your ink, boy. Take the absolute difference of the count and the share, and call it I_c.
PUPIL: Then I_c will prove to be 5.6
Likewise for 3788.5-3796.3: 5.7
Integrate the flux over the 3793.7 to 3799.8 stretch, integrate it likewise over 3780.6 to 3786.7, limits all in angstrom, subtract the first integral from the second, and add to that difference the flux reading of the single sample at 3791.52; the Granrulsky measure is 56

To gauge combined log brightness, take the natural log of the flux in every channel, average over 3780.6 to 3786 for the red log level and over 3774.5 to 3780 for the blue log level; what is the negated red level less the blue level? -6.14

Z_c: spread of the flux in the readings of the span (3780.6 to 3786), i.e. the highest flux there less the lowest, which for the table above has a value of 8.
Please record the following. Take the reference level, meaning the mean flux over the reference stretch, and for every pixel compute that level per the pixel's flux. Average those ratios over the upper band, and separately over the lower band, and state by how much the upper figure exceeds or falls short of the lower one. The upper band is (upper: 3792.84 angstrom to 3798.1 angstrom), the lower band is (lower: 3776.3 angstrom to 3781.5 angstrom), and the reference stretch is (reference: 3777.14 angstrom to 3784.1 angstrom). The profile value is 0.39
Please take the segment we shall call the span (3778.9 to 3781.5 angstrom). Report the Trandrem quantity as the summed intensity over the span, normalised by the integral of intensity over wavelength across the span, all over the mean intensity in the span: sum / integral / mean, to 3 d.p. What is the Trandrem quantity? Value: 0.053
